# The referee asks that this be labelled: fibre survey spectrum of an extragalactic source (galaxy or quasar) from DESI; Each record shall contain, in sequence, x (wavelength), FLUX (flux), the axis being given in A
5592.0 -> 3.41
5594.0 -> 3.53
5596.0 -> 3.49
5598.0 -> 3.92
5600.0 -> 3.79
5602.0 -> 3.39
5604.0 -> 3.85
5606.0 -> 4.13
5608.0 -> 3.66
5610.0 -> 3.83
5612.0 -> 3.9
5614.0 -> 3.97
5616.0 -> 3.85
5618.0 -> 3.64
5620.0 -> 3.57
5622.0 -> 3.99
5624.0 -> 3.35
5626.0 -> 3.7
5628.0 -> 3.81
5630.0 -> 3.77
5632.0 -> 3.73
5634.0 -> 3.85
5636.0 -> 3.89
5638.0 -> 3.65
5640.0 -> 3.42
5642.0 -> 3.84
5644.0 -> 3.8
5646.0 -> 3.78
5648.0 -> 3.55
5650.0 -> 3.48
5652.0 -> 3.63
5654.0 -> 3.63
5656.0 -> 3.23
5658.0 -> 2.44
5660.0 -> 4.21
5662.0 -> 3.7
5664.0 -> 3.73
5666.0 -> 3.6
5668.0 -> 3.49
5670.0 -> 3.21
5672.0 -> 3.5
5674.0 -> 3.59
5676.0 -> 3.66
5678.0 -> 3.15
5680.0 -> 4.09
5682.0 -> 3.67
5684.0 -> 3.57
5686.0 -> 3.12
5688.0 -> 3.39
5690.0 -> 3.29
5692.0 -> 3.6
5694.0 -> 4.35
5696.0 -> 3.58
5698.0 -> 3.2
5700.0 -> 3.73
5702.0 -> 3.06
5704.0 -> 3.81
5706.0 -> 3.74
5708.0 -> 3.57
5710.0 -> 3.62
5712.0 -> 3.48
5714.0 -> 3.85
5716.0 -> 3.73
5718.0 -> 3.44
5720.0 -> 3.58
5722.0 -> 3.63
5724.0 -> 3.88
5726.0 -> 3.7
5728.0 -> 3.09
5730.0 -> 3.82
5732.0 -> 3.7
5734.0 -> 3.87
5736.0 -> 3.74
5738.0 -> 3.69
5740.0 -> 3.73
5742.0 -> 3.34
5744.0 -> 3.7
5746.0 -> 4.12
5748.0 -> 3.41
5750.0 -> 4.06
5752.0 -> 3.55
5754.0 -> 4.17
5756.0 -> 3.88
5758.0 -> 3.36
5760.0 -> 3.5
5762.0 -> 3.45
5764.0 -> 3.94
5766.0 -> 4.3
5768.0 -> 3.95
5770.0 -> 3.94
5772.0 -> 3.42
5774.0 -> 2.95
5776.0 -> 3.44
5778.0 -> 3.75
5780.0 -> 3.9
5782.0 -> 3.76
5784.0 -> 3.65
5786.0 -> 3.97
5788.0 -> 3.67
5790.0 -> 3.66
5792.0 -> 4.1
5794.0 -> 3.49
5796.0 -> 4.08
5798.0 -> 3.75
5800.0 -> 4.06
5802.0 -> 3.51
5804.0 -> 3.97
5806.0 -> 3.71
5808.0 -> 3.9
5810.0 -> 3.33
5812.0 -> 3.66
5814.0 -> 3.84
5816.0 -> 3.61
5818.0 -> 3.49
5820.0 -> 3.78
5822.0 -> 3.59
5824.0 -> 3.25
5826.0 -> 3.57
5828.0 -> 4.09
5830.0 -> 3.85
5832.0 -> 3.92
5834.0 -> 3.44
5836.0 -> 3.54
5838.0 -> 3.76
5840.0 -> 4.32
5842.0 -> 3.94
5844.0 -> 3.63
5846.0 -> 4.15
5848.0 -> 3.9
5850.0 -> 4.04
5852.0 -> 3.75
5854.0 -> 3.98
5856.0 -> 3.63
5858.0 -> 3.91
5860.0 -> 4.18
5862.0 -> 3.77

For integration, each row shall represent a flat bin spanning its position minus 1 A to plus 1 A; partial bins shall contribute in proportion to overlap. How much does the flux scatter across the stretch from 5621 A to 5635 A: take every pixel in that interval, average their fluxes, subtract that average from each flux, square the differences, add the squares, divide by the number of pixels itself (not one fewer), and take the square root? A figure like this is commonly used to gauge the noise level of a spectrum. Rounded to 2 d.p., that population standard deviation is 0.18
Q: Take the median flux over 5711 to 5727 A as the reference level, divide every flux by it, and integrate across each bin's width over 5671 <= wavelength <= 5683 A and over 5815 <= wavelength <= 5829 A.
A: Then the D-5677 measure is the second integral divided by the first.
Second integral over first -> 1.2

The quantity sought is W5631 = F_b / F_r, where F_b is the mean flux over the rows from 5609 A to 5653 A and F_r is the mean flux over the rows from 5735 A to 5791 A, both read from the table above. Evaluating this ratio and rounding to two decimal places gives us 1.00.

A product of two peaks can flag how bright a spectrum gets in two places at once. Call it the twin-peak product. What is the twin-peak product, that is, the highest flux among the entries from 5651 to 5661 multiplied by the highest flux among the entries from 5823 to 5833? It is 17.2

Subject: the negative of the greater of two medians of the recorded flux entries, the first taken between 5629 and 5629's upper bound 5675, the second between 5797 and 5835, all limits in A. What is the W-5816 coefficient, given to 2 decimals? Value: -3.71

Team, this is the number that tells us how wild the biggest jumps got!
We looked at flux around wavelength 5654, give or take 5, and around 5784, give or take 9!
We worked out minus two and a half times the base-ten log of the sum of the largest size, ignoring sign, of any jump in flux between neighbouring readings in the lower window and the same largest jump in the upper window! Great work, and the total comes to -0.22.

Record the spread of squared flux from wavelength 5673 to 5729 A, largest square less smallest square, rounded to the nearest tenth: 9.6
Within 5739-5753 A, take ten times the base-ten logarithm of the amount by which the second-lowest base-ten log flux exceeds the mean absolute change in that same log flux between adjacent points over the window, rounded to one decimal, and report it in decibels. -3.2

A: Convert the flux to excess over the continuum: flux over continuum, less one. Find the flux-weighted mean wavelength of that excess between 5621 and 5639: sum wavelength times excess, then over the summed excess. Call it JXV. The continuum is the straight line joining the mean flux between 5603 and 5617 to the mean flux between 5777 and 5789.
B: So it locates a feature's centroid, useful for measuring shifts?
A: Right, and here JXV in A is 5629.0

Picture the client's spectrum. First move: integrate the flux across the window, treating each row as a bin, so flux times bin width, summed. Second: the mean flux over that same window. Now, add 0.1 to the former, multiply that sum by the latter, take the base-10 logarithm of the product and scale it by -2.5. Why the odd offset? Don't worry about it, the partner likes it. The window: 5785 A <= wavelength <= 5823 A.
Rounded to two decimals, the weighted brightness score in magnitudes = -6.82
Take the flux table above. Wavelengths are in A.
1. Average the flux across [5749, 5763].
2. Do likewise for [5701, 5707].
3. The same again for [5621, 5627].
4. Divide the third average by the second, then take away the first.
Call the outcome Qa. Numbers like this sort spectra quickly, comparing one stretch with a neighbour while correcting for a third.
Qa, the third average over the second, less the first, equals -2.67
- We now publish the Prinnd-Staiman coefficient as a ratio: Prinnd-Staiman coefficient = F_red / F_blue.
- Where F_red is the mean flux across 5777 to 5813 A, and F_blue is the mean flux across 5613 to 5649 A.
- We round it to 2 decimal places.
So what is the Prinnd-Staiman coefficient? 1.01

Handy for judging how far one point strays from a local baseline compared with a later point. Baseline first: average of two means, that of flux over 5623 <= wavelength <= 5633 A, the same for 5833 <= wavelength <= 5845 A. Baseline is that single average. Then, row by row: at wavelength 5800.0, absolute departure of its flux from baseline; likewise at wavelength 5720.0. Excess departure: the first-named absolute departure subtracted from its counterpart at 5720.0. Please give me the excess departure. -0.20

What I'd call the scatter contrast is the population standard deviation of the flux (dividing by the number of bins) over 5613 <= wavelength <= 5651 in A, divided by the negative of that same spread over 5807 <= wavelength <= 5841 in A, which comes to -0.7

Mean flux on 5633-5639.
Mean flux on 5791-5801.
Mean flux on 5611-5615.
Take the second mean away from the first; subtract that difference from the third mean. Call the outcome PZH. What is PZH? 4.03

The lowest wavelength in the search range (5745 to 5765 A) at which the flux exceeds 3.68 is 5746.0 A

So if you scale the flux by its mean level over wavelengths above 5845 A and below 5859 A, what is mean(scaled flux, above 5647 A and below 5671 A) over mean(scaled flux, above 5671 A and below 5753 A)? 0.96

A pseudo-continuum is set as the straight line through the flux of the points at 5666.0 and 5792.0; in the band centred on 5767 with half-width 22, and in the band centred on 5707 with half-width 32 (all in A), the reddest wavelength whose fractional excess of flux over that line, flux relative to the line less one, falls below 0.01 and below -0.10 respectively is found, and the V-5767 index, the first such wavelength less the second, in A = 60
